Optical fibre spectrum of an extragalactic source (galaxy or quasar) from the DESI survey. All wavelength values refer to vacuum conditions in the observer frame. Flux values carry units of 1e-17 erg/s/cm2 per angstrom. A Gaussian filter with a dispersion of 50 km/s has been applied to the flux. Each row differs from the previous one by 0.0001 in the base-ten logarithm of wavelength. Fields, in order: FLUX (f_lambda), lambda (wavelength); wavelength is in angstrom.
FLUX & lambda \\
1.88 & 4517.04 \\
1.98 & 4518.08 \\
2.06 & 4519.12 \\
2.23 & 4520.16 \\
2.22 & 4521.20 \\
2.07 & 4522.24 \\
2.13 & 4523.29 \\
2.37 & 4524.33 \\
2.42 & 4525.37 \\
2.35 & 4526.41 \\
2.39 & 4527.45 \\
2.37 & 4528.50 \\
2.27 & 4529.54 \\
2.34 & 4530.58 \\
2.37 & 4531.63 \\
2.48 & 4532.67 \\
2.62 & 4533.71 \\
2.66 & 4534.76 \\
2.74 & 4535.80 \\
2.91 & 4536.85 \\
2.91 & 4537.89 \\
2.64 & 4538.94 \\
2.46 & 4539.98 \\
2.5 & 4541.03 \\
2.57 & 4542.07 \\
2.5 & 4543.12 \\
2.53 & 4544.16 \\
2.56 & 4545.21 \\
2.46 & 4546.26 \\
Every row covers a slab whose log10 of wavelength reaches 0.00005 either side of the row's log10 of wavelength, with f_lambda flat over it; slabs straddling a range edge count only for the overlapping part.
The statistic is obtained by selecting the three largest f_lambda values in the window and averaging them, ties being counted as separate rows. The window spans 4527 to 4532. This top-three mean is 2.38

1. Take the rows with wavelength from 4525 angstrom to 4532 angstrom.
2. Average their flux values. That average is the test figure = 2.36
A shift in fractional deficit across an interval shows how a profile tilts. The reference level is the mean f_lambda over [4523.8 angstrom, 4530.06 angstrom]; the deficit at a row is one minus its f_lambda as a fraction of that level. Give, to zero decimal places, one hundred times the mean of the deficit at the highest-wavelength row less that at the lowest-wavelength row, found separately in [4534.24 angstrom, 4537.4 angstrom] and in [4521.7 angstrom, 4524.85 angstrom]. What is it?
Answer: -12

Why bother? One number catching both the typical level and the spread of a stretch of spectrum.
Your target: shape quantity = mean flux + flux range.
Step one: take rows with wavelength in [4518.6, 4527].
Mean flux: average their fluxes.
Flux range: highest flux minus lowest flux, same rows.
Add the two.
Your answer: 2.6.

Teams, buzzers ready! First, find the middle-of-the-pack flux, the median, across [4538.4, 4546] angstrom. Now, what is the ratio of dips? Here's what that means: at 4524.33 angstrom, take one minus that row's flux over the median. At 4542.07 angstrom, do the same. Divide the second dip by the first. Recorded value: -0.25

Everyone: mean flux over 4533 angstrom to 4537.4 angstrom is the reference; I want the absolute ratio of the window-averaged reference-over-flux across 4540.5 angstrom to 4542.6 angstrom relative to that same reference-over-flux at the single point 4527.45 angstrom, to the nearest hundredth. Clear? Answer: 0.94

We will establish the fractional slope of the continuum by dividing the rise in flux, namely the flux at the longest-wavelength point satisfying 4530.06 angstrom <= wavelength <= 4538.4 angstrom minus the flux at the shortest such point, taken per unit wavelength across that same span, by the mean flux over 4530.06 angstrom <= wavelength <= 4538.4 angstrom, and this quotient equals 0.03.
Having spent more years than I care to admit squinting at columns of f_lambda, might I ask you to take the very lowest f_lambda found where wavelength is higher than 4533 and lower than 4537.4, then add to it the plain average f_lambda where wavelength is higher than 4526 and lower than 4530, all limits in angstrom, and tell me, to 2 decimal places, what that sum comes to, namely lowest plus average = 4.96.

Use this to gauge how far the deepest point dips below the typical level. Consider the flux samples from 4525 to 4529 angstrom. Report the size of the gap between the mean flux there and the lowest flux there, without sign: 0.03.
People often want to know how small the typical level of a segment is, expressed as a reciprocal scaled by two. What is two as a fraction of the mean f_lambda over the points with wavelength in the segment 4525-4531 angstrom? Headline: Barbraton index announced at 0.849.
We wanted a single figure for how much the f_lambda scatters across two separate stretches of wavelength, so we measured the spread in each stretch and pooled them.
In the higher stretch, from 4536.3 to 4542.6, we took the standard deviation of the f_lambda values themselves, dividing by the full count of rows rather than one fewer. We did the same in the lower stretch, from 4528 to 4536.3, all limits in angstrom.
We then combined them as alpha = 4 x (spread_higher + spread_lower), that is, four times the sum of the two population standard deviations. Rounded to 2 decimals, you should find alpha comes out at 1.37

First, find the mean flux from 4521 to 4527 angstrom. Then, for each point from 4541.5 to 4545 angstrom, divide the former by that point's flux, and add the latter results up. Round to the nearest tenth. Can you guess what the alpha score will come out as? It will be 2.7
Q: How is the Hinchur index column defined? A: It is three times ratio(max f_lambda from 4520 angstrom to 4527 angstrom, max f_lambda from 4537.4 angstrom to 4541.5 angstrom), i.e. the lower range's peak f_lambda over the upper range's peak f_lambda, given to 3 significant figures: 2.49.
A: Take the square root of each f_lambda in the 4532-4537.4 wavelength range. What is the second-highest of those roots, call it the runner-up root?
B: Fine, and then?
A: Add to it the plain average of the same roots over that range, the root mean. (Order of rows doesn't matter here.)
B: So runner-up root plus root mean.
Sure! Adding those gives 3.29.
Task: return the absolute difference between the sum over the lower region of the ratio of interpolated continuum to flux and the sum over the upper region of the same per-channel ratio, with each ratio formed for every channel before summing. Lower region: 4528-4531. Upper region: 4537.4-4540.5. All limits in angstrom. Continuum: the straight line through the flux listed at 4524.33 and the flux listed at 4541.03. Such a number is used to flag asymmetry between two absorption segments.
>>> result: 0.30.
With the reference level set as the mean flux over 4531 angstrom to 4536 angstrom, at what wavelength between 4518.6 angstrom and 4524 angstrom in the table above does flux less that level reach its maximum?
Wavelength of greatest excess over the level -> 4520.16 angstrom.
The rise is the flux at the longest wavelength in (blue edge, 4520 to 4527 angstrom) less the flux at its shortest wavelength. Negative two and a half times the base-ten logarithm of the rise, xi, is 2.3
